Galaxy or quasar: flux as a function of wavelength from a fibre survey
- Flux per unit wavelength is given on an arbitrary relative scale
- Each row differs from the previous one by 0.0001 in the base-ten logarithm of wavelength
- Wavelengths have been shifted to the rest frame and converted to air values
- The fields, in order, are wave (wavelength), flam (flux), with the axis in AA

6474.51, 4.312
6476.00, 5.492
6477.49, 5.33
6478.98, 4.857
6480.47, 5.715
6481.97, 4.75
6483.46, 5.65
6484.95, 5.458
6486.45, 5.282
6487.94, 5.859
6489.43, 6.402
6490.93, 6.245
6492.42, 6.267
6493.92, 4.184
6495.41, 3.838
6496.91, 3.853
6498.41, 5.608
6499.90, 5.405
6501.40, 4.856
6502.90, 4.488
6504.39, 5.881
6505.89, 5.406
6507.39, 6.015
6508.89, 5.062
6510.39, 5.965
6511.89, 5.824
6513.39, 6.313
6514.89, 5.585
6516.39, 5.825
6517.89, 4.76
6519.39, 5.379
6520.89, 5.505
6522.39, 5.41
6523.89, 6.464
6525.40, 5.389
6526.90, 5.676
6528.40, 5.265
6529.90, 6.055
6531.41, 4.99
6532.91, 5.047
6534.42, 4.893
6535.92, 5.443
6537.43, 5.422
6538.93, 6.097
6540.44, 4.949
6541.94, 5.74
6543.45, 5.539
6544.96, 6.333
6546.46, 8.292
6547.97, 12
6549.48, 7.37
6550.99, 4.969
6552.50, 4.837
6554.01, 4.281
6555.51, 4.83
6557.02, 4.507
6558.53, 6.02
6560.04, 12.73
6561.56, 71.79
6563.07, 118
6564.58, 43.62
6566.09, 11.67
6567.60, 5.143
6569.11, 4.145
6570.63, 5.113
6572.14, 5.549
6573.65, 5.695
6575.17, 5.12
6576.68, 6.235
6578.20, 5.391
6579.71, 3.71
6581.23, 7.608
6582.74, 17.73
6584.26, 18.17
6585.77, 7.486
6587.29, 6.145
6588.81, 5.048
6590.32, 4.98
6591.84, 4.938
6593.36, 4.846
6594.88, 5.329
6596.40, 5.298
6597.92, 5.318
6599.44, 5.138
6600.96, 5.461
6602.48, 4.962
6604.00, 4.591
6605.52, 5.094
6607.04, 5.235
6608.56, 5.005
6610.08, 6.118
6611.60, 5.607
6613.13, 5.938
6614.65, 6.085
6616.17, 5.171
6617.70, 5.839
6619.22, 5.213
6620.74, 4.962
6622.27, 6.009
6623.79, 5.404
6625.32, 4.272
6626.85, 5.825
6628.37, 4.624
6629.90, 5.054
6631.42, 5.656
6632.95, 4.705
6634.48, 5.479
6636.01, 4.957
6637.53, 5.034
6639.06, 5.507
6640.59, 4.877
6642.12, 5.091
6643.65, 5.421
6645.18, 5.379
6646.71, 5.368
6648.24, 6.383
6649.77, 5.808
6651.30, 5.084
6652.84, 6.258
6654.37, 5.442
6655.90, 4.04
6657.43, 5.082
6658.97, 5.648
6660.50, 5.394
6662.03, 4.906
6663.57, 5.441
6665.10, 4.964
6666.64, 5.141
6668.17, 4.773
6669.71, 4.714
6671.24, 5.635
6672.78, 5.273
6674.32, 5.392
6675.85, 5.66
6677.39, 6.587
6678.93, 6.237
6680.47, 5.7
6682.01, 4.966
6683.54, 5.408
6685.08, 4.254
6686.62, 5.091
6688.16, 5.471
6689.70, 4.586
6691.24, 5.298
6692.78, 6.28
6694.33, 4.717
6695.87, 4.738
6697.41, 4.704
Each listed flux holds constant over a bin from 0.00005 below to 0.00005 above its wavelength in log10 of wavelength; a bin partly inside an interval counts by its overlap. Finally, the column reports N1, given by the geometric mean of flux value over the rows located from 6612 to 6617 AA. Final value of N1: 5.7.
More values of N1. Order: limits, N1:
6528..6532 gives 5.4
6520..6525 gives 5.8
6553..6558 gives 4.5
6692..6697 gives 5.2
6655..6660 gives 4.9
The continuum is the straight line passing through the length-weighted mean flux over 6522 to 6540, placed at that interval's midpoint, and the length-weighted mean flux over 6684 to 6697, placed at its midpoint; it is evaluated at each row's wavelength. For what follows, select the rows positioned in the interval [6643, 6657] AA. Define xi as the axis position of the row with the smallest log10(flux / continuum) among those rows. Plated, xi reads 6655.90 AA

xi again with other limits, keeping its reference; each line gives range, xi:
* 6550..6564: 6554.01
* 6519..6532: 6531.41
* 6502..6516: 6502.90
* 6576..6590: 6579.71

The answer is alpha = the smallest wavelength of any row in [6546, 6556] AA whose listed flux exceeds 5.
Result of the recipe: 6546.46 AA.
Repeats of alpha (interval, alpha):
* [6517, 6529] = 6519.39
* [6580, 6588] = 6581.23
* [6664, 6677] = 6666.64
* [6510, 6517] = 6510.39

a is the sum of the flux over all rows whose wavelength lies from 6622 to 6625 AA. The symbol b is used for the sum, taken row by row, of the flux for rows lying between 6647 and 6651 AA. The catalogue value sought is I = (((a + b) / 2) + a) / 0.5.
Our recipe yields 46.4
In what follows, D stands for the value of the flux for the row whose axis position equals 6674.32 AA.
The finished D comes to 5.392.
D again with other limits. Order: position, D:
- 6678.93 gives 6.237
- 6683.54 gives 5.408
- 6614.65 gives 6.085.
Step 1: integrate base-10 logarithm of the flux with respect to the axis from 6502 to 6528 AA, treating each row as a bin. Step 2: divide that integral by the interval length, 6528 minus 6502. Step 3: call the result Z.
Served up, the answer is 0.74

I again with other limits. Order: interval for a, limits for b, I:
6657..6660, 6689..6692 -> 42.1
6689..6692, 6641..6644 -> 40.2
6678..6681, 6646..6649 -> 47.6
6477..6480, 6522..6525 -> 42.4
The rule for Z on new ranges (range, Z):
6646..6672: 0.72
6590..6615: 0.72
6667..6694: 0.73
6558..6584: 1.01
